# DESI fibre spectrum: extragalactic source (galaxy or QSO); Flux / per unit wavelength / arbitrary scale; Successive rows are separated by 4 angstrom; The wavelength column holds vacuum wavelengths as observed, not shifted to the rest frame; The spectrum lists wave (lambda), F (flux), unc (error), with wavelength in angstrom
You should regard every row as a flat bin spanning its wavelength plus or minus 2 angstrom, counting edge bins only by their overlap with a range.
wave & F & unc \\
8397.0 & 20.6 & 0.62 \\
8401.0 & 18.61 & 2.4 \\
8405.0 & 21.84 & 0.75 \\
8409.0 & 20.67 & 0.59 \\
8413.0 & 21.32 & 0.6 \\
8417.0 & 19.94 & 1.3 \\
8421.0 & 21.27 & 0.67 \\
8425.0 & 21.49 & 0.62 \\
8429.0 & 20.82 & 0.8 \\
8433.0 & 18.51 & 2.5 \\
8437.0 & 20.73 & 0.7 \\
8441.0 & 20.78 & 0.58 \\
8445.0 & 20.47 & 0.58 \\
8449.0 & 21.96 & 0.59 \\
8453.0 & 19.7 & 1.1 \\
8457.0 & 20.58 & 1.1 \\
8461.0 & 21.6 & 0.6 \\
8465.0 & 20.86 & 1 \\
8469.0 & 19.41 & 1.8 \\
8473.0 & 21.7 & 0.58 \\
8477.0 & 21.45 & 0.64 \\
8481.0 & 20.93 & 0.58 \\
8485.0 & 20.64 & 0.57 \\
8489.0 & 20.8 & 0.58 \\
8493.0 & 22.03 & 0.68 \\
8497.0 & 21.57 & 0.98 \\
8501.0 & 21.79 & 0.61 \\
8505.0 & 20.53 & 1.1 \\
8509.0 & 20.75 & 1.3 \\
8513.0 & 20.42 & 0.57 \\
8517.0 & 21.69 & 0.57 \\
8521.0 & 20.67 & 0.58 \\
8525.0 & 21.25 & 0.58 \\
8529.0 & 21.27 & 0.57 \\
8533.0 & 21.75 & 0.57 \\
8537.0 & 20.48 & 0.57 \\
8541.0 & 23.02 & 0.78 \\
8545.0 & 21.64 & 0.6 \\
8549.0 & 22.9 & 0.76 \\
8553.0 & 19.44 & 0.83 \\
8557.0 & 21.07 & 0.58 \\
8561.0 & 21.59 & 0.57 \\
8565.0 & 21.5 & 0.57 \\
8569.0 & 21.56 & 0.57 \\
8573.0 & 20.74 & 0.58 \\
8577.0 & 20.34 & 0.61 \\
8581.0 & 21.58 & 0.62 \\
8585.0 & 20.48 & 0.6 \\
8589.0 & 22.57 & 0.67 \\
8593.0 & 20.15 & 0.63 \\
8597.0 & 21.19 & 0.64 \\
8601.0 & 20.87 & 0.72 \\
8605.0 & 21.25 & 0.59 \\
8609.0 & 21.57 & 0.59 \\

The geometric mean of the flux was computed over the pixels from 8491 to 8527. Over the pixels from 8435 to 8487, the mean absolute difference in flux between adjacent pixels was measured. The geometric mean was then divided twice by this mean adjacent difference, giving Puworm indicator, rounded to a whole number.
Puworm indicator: 23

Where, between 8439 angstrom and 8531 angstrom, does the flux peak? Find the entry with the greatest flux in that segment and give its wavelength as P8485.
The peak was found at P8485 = 8493.0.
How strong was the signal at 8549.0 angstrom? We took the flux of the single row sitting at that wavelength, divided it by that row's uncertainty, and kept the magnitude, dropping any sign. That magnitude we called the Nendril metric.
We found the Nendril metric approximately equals 30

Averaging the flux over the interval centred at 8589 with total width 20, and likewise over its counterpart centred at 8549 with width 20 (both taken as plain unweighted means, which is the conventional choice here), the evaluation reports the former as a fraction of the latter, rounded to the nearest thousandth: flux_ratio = 0.981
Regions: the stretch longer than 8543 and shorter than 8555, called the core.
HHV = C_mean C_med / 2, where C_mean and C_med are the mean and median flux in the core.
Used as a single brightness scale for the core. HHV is 231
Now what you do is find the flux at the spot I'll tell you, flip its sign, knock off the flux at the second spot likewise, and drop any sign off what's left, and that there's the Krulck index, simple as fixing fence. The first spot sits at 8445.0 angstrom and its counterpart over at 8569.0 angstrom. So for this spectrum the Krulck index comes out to 42.0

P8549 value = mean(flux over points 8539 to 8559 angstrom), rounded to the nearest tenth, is 21.6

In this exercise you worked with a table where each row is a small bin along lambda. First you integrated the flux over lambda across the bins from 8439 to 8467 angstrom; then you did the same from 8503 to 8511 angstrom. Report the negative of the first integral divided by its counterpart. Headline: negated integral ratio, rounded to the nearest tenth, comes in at -3.5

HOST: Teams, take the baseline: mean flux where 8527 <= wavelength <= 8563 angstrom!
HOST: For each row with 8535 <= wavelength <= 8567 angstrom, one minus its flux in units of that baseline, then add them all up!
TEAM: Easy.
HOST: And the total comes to 0.0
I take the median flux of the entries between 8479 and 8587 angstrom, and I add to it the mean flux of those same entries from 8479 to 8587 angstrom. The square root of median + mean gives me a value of 6.52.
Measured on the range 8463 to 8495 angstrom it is 6.47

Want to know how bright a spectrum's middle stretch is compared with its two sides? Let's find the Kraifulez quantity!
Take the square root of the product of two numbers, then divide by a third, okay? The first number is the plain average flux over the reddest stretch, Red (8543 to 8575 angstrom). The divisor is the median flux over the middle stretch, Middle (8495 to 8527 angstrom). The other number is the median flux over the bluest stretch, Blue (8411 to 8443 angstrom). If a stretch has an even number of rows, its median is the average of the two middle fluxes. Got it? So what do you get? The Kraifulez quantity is 1.00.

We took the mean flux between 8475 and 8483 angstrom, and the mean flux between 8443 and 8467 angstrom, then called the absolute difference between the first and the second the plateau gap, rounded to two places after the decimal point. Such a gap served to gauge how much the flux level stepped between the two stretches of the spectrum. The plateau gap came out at 0.33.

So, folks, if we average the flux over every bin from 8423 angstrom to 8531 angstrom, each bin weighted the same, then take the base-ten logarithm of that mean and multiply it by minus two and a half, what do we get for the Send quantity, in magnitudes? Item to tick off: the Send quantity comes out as -3.30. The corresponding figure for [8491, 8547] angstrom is -3.32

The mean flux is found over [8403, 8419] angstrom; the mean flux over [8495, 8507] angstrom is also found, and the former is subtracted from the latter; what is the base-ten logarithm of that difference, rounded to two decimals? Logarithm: -0.45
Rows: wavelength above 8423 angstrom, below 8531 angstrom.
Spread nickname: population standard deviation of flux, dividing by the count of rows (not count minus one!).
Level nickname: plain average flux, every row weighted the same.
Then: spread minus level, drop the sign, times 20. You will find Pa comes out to 402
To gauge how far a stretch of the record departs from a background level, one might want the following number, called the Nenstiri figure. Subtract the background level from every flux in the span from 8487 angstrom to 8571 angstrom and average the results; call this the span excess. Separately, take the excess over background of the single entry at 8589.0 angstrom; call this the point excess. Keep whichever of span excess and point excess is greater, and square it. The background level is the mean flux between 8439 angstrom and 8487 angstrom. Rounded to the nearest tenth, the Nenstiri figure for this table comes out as 3.0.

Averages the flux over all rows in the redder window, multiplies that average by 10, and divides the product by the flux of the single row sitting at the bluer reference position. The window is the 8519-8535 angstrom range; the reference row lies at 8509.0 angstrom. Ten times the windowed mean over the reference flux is 10.23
